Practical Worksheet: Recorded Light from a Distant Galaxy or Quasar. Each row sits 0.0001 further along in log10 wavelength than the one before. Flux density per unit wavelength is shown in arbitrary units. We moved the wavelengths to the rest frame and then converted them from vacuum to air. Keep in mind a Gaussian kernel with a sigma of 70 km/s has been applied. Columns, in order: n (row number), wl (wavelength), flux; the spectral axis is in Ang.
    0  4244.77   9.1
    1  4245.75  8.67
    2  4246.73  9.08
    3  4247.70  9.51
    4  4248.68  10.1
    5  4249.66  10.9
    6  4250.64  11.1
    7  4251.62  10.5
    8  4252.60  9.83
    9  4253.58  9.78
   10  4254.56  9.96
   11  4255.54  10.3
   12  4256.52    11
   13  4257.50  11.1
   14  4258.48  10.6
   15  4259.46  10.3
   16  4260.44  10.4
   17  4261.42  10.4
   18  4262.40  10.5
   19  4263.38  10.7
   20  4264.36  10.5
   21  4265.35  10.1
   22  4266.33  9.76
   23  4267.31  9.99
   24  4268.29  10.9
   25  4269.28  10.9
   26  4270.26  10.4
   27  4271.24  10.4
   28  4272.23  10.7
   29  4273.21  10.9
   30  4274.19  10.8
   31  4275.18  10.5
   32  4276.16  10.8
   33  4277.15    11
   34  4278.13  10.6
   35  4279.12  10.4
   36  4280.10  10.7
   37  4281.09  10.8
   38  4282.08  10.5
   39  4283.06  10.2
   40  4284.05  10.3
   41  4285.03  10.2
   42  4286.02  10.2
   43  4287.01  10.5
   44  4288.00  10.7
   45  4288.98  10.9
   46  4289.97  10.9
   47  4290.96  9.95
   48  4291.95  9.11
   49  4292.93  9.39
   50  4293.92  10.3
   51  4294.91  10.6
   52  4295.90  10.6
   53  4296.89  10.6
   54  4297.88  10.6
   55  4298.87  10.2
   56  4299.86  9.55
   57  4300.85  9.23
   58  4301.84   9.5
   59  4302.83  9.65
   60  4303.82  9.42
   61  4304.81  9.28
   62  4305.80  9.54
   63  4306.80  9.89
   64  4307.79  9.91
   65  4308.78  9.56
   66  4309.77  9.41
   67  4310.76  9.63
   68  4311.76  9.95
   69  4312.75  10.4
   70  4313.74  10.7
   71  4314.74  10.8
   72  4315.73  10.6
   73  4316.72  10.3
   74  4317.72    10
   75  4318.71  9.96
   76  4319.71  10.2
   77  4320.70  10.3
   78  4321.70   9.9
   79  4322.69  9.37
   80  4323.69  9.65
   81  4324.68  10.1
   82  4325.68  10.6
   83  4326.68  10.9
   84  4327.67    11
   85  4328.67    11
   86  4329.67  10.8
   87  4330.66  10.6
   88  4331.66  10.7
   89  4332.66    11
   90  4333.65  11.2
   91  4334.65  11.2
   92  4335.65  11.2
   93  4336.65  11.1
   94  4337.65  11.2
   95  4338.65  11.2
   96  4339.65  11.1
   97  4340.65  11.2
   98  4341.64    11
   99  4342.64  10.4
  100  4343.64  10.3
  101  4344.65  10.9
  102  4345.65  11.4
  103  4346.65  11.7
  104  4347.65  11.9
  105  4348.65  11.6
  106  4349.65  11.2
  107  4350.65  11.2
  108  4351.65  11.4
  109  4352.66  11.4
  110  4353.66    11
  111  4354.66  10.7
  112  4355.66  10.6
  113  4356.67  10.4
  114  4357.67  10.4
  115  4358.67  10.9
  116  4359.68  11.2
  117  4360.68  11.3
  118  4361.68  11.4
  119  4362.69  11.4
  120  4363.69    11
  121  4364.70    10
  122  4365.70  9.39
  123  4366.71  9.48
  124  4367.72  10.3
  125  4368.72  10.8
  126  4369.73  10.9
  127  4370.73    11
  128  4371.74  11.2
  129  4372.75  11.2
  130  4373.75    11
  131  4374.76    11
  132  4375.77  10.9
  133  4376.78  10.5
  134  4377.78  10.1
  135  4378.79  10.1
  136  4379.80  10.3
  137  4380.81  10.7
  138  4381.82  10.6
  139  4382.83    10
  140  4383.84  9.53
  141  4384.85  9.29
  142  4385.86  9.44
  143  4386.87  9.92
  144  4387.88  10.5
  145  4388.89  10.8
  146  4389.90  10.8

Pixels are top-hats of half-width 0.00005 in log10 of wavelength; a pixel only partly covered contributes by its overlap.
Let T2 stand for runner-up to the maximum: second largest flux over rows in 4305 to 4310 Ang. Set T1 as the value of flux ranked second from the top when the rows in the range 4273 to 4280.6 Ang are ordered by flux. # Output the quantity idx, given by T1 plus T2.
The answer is 20.8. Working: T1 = 10.9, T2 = 9.89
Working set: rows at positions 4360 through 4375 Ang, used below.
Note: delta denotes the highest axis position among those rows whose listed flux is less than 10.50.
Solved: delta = 4367.72 Ang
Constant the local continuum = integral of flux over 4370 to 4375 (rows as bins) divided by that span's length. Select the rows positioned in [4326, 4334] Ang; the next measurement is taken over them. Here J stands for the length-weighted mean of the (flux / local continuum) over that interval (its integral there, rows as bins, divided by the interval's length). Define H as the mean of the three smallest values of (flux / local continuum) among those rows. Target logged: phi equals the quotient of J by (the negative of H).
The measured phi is -1.02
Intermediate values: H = 0.97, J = 0.98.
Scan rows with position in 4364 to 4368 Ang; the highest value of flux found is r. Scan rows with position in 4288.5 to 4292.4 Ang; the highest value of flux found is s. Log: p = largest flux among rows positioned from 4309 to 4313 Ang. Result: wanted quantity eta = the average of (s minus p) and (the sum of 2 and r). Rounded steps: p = 10.4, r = 10.3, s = 10.9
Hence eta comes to 6.4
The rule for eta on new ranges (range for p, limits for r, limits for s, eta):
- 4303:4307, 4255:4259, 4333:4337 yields 7.2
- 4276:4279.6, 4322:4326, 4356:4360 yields 6.4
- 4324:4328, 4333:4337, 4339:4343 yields 6.7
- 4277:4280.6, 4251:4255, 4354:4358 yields 6.1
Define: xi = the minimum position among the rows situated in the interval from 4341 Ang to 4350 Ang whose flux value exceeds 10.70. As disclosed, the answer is 4341.64 Ang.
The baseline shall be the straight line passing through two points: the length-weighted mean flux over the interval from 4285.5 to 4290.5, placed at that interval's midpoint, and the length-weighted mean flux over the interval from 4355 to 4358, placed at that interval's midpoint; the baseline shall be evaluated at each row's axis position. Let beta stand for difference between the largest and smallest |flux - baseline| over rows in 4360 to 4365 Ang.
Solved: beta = 0.47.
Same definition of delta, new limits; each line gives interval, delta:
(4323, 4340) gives 4324.68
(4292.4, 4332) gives 4324.68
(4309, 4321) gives 4320.70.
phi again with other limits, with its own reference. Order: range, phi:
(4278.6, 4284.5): -1.02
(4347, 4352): -1.02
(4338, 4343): -1.02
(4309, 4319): -1.05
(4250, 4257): -1.05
